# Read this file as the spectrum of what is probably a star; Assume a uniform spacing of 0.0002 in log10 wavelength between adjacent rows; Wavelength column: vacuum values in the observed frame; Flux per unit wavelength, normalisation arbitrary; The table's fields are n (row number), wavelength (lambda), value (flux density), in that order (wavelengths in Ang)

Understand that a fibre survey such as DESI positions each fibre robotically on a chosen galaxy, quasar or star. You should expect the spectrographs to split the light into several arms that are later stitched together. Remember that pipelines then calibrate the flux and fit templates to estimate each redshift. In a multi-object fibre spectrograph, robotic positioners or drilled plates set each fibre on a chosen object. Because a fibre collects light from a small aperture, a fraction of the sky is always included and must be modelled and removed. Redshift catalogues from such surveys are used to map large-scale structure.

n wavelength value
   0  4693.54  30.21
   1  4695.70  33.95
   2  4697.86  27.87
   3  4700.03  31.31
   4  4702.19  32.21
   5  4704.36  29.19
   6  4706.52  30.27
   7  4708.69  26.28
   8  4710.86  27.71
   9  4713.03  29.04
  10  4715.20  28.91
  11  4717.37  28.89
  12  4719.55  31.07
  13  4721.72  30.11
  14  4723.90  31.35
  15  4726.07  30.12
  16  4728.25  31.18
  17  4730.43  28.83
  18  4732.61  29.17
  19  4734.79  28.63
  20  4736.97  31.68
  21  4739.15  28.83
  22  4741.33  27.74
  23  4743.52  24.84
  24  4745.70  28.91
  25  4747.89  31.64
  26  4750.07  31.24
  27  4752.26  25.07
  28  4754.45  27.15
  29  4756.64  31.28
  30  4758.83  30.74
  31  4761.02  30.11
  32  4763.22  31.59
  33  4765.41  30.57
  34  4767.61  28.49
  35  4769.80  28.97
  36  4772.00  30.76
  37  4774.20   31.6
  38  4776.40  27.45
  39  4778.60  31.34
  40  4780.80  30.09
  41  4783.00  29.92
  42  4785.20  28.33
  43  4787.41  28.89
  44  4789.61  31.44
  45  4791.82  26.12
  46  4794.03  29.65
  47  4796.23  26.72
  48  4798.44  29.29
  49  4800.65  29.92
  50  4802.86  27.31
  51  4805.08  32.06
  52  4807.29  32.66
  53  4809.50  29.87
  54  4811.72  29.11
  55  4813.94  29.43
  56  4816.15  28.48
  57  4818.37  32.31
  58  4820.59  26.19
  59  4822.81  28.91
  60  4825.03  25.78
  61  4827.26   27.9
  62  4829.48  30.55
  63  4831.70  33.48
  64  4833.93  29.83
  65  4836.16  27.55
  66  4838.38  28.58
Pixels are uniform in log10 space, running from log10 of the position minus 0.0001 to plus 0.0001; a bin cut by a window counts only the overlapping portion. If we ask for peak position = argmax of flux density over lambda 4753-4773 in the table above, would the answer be 4763.22 Ang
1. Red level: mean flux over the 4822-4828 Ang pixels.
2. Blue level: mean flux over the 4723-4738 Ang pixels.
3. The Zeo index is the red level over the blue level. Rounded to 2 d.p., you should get 0.91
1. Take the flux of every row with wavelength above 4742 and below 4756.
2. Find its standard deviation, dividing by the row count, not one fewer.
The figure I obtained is 2.7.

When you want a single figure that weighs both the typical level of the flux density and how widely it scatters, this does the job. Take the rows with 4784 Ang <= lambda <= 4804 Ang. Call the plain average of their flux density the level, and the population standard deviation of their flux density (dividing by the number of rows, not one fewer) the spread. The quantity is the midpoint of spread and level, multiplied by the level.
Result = 433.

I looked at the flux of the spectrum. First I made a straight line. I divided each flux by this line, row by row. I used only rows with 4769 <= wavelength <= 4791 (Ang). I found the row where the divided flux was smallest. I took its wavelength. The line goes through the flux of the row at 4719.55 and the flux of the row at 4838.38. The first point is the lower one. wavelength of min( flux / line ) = 4776.40 Ang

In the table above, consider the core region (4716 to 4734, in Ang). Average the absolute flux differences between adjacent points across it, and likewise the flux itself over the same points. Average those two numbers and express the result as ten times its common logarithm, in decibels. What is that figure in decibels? 12.0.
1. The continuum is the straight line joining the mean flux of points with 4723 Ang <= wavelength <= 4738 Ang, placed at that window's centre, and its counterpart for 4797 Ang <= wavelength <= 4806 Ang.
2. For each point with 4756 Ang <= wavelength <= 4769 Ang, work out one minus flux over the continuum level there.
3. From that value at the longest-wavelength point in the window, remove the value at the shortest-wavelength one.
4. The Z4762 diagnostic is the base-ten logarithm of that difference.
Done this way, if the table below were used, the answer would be -1.0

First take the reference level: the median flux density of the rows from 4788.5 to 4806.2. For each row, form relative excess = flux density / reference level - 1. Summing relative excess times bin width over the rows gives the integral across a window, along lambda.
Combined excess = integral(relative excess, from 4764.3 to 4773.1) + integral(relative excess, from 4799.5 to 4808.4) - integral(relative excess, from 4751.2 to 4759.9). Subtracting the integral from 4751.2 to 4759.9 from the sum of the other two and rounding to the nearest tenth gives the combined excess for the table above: 0.6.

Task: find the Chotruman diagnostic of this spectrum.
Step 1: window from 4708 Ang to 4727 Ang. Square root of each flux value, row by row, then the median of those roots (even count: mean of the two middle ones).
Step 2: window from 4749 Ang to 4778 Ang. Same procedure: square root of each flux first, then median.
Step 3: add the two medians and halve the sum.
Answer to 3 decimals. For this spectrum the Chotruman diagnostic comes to 5.459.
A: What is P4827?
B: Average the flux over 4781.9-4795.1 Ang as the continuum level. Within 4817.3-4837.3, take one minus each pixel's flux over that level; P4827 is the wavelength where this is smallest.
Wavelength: 4831.70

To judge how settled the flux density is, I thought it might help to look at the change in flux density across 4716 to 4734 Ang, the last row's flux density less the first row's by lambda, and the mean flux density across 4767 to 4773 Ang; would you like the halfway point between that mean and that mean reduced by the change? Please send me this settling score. 29.3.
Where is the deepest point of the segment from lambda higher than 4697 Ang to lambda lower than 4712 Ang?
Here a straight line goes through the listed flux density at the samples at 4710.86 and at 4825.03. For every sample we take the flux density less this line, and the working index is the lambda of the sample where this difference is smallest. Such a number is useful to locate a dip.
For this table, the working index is 4708.69 Ang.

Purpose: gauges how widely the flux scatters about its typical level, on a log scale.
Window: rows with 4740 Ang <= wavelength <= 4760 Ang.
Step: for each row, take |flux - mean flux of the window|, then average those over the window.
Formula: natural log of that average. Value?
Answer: 0.81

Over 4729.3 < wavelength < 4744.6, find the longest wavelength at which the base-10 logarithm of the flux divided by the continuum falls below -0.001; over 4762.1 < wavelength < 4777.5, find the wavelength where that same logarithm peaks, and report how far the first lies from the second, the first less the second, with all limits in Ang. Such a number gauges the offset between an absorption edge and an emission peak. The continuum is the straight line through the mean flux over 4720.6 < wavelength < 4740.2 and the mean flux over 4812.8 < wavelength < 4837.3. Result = -30.7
